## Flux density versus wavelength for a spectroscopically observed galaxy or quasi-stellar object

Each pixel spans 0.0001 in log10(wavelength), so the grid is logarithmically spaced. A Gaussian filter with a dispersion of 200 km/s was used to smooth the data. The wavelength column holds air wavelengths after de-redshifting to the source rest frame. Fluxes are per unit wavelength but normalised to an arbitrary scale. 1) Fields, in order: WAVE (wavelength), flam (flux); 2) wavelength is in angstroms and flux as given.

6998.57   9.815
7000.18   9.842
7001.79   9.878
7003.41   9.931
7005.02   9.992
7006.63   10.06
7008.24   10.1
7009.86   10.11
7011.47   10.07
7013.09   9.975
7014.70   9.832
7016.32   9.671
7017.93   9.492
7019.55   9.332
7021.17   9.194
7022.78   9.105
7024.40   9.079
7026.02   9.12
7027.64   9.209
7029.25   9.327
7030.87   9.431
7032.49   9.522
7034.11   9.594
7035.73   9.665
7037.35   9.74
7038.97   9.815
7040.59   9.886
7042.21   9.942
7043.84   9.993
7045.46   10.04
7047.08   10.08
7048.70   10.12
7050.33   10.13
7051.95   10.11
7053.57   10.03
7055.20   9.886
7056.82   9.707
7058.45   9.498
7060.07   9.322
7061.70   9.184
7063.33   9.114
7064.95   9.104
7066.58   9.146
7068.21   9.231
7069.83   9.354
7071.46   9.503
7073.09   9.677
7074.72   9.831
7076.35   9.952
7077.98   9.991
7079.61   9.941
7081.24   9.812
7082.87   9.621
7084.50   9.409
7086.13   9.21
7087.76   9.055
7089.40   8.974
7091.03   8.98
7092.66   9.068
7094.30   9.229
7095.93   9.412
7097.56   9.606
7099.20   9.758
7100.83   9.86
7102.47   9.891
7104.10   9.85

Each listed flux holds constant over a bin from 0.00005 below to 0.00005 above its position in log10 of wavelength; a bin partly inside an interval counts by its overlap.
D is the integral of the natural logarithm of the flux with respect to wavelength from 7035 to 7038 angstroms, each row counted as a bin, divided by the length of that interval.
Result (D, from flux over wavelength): 2.27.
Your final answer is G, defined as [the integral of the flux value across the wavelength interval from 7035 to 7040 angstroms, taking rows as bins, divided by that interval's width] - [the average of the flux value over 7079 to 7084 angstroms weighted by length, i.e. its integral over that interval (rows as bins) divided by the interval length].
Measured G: -0.01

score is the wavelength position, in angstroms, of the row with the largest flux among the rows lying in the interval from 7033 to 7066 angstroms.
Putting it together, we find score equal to 7050.33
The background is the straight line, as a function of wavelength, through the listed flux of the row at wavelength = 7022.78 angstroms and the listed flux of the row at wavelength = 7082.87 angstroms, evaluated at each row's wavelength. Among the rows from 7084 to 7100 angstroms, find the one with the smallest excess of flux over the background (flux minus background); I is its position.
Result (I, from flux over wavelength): 7091.03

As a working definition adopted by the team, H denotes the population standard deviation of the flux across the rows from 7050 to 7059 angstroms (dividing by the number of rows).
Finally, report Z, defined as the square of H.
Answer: 0.05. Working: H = 0.228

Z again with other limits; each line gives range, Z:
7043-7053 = 0.00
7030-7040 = 0.02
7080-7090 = 0.09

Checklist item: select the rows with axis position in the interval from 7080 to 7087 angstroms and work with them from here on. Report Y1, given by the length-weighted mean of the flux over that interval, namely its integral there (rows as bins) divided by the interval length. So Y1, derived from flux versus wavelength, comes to 9.5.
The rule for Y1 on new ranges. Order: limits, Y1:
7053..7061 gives 9.7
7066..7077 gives 9.5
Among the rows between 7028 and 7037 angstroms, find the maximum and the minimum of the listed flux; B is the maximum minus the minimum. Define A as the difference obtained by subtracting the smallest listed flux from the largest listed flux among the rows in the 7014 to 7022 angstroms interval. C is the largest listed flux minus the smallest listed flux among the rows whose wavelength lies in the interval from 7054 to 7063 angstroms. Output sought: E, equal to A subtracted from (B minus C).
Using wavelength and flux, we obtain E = -1.00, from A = 0.64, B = 0.34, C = 0.7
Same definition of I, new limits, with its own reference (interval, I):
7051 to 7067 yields 7064.95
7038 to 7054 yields 7038.97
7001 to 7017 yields 7016.32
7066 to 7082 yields 7066.58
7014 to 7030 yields 7024.40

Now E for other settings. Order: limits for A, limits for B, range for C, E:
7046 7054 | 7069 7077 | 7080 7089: -0.26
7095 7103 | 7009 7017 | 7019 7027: -0.29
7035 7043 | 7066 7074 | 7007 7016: -0.02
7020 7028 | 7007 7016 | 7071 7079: -0.34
